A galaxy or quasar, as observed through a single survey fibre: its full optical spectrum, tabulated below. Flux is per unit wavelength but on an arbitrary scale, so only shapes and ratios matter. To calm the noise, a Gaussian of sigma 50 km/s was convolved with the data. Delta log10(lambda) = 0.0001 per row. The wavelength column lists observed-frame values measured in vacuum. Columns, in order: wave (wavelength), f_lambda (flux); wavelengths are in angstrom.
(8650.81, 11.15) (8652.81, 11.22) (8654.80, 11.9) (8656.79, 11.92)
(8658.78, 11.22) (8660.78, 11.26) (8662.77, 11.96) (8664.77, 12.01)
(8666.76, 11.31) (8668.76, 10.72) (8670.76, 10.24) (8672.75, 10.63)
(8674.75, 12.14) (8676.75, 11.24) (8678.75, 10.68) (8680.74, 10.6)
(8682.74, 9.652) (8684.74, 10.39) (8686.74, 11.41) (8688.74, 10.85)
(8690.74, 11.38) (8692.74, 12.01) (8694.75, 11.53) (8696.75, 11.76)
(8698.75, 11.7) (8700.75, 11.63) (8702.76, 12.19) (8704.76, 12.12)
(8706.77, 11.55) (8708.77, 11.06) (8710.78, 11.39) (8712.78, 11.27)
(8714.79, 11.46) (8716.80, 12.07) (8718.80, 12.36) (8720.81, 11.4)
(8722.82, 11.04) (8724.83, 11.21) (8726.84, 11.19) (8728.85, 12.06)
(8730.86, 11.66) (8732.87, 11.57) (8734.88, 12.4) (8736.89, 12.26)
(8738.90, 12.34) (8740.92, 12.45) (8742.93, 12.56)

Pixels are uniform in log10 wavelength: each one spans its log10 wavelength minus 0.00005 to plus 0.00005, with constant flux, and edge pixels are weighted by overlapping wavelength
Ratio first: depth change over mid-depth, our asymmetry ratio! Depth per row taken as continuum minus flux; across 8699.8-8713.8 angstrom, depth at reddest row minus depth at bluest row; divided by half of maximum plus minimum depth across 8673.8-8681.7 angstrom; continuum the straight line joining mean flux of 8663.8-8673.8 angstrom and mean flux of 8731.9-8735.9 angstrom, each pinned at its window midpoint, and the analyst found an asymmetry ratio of -2.2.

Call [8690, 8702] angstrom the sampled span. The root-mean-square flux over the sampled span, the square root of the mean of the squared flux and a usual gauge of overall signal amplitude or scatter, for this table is 11.7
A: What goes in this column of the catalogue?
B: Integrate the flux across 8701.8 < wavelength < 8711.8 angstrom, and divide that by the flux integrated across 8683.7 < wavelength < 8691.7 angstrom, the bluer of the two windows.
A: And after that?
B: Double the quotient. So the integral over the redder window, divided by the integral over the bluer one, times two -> 2.65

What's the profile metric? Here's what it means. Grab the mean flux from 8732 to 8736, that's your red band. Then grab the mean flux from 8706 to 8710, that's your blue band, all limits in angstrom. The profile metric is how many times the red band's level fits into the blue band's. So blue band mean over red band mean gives 0.94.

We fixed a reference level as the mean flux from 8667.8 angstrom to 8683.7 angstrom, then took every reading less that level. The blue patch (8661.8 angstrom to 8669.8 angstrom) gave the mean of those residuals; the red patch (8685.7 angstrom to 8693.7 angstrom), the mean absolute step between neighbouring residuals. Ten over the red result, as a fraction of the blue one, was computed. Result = 23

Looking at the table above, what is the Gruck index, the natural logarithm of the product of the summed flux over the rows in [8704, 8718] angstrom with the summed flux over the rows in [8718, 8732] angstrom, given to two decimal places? 8.79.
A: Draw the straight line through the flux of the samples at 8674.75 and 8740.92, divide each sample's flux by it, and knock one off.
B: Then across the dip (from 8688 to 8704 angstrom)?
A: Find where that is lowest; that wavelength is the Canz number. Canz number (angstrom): 8688.74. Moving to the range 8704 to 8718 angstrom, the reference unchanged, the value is 8708.77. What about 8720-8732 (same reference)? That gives 8722.82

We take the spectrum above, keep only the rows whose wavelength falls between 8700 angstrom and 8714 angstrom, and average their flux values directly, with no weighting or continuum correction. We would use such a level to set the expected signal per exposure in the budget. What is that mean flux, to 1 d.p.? 11.6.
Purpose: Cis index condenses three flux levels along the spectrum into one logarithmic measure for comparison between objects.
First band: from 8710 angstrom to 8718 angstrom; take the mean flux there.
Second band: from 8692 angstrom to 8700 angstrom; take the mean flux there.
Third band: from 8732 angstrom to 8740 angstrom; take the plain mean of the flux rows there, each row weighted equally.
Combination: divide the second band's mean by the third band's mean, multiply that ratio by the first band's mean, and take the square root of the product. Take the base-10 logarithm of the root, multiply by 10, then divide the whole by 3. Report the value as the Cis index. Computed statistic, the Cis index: 1.75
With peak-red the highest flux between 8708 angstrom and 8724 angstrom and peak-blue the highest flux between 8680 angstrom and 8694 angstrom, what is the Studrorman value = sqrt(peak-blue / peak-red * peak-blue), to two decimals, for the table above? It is 3.42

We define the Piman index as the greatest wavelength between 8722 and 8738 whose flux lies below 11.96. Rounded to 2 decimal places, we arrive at 8732.87 angstrom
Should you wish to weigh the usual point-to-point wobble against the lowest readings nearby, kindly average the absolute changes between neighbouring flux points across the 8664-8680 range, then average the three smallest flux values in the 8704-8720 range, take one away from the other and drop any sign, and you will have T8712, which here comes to 10.5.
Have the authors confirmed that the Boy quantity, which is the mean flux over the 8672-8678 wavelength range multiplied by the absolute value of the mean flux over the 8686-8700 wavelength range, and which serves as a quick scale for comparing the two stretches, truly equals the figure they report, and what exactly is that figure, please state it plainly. 131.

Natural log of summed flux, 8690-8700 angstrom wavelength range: 4.07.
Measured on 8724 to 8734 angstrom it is 4.06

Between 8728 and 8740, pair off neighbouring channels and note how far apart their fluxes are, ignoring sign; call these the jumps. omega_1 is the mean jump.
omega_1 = 0.31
